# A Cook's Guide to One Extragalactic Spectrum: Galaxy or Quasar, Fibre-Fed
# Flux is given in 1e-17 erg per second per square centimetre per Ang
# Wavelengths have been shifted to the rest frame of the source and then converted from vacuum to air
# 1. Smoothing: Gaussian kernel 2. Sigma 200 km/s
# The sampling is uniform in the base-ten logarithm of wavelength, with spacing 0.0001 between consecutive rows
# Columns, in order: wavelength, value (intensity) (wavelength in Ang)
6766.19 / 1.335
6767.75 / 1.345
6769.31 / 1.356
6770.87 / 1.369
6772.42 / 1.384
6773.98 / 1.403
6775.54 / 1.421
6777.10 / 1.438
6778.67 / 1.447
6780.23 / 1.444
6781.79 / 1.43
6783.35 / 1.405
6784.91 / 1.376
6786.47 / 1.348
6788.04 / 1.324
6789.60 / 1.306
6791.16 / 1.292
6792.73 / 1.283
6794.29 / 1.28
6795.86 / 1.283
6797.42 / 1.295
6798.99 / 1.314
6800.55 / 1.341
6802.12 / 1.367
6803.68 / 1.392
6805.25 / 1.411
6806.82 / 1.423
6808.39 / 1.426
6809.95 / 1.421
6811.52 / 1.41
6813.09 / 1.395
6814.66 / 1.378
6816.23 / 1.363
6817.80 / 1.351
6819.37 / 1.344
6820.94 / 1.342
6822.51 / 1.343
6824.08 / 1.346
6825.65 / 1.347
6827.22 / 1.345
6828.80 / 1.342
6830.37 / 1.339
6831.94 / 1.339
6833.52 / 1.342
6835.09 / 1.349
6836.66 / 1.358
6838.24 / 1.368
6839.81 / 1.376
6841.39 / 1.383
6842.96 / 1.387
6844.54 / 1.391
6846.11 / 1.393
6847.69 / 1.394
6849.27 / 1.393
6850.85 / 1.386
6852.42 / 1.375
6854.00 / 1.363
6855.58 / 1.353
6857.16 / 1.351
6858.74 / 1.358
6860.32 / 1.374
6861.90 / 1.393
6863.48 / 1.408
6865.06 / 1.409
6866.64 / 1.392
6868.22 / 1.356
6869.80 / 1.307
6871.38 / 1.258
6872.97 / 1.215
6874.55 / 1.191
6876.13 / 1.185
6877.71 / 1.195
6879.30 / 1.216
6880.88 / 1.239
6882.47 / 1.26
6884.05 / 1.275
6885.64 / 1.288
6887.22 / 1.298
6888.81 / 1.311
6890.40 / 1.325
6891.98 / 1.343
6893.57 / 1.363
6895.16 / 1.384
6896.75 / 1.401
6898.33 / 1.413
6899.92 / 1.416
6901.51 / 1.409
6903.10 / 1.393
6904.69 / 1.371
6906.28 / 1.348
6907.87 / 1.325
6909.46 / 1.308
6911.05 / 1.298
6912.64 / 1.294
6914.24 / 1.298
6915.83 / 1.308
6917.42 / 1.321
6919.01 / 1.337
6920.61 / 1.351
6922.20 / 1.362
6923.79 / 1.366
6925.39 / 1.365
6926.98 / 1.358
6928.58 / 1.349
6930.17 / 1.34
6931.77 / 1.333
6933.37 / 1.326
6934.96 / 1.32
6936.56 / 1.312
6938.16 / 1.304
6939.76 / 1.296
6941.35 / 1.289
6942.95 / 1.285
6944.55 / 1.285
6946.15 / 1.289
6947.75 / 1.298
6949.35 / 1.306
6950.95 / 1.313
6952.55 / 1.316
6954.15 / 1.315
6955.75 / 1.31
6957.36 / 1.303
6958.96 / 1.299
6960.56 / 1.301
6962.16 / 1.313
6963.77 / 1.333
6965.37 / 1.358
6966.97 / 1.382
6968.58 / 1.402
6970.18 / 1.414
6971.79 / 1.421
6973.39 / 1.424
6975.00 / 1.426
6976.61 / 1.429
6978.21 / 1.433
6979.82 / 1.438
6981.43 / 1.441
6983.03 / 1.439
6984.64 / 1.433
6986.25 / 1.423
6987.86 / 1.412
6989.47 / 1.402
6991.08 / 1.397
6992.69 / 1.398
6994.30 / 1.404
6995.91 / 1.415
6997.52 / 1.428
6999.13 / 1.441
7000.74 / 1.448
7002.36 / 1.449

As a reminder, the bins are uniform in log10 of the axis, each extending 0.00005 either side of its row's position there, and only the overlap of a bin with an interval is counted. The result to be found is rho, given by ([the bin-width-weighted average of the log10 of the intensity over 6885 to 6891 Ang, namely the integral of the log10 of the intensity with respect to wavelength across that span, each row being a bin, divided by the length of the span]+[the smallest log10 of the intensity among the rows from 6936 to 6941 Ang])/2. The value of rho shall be 0.1141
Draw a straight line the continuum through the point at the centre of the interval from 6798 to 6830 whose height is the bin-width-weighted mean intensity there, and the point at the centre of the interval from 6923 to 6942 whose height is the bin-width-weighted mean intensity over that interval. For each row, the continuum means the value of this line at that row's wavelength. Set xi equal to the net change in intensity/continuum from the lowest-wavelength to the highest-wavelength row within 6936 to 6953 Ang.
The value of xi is 0.01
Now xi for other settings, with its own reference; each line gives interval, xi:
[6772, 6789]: -0.04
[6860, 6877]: -0.14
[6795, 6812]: 0.10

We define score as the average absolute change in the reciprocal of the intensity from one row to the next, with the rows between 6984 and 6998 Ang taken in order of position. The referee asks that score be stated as 0.004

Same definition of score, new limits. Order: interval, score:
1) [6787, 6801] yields 0.008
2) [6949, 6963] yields 0.003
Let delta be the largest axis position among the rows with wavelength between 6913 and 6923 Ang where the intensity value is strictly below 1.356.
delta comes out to 6920.61 Ang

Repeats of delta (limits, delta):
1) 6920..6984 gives 6963.77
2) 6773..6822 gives 6820.94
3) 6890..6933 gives 6931.77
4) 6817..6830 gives 6828.80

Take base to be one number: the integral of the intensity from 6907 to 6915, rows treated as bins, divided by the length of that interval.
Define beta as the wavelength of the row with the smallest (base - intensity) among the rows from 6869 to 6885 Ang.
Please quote 6869.80 Ang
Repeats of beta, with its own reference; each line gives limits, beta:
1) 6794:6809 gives 6808.39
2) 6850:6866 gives 6865.06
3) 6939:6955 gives 6952.55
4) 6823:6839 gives 6838.24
